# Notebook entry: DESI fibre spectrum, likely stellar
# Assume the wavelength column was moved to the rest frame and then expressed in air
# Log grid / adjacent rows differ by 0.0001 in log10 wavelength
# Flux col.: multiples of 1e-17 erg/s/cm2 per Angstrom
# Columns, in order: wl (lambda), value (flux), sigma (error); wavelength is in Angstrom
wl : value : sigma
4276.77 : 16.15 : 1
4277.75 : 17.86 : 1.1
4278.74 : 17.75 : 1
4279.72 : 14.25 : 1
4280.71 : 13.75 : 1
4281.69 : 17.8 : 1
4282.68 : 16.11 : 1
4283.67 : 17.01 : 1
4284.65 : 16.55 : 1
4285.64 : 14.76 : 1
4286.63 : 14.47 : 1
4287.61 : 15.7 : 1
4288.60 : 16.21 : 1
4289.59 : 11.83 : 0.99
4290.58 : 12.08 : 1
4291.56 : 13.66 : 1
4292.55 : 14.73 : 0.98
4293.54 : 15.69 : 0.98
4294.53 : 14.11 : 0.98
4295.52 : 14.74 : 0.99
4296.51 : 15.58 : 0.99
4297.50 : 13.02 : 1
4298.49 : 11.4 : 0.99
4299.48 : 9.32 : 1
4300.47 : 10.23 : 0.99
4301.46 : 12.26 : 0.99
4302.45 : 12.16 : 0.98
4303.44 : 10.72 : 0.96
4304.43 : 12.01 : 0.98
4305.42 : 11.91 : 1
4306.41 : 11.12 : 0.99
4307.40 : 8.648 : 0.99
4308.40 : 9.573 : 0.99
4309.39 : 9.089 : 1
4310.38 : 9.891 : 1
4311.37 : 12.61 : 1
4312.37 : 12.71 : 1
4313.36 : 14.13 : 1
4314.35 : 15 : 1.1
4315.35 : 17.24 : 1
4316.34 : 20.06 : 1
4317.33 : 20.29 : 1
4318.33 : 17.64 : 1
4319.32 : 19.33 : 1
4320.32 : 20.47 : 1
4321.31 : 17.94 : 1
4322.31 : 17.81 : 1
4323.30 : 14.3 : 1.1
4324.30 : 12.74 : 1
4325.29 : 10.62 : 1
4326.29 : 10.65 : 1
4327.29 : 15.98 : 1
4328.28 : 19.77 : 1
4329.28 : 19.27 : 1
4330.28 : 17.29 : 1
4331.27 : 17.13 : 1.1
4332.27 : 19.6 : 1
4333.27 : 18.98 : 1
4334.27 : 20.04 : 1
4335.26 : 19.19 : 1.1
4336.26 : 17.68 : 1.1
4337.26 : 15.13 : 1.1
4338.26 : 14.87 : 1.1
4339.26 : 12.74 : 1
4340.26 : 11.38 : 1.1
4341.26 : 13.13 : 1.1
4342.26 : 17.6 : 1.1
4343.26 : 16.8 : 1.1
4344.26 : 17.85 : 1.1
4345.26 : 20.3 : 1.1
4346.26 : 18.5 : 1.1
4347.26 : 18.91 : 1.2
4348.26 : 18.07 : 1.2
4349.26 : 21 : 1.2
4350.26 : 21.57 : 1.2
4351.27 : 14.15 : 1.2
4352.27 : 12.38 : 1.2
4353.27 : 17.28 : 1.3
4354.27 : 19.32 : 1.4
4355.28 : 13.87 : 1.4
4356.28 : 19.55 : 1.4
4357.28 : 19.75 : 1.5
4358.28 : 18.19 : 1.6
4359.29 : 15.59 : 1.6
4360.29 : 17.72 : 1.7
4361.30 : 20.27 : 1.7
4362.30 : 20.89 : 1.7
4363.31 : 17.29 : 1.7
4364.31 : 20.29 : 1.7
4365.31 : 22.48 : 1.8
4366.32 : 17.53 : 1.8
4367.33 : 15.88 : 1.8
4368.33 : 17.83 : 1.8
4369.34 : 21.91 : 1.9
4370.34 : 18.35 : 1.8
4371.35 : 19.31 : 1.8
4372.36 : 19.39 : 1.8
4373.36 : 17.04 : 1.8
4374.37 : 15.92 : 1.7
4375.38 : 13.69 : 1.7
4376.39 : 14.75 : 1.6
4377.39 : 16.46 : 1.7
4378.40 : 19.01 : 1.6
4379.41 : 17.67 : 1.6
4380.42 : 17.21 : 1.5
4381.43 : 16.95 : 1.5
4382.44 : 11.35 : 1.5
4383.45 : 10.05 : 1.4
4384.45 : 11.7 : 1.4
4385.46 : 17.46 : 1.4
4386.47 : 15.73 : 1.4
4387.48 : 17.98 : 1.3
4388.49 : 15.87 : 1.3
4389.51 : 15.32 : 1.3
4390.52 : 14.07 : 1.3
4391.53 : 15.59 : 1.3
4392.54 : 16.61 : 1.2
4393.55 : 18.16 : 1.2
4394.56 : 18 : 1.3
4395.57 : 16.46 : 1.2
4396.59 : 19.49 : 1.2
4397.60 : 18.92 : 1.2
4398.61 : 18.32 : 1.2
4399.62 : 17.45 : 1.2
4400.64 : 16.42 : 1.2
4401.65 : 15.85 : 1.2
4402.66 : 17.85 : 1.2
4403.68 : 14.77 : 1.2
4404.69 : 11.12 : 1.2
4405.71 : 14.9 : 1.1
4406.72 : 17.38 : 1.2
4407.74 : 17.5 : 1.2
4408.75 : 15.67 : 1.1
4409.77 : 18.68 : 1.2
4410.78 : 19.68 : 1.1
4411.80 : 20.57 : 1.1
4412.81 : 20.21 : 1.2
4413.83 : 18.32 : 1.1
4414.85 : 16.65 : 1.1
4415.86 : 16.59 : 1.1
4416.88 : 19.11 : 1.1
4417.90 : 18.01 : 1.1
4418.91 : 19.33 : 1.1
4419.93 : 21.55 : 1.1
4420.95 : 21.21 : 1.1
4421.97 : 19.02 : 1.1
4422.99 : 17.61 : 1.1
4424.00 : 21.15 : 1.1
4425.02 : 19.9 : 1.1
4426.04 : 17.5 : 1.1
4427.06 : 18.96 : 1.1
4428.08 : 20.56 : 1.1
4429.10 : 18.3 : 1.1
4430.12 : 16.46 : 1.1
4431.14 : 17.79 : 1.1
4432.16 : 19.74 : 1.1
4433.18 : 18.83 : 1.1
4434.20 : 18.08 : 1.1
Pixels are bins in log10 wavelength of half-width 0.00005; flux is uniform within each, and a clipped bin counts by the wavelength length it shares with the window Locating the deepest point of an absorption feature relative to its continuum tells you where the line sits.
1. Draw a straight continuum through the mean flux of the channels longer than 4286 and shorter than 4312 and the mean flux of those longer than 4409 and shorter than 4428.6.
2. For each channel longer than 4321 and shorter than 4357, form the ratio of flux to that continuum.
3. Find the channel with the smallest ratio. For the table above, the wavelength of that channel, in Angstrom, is 4326.29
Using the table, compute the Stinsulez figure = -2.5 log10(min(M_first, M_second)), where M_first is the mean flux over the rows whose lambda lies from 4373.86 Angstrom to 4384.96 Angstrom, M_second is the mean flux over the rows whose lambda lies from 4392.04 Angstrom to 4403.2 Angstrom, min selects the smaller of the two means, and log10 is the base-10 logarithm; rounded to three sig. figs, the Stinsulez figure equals -2.94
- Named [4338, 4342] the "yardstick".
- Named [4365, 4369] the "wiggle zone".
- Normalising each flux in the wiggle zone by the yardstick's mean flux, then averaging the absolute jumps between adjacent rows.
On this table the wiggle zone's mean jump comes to 0.22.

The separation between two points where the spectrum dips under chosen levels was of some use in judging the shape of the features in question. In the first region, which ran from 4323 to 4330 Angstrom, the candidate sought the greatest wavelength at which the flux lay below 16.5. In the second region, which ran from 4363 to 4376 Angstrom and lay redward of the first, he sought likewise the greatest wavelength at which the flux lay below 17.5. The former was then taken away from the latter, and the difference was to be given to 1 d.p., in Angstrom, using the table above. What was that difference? 48.1 Angstrom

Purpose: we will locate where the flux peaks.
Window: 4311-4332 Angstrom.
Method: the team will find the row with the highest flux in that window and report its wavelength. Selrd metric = 4320.32 Angstrom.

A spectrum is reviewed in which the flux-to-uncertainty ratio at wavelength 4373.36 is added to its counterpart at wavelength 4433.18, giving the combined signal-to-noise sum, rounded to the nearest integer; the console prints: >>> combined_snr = 27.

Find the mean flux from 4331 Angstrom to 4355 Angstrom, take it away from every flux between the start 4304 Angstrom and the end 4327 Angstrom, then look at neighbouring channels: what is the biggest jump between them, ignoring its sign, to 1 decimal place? 3.5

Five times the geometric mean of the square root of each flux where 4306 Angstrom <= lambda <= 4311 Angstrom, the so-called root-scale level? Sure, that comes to 15.5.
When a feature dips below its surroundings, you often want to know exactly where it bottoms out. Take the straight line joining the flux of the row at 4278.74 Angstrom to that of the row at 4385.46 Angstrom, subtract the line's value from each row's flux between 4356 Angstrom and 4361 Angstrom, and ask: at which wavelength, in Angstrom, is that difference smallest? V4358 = 4359.29 Angstrom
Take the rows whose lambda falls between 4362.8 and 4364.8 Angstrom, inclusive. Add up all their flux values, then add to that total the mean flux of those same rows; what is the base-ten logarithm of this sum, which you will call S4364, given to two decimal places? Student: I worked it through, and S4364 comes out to 1.75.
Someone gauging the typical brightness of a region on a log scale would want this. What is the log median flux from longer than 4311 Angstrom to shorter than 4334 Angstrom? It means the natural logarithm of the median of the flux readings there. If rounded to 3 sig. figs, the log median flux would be 2.85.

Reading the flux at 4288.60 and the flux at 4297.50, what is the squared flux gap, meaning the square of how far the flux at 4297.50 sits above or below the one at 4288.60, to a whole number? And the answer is 10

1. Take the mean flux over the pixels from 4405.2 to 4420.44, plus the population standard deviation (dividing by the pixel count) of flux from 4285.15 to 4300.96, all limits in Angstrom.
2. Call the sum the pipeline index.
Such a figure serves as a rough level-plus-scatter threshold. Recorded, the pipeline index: 20.3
